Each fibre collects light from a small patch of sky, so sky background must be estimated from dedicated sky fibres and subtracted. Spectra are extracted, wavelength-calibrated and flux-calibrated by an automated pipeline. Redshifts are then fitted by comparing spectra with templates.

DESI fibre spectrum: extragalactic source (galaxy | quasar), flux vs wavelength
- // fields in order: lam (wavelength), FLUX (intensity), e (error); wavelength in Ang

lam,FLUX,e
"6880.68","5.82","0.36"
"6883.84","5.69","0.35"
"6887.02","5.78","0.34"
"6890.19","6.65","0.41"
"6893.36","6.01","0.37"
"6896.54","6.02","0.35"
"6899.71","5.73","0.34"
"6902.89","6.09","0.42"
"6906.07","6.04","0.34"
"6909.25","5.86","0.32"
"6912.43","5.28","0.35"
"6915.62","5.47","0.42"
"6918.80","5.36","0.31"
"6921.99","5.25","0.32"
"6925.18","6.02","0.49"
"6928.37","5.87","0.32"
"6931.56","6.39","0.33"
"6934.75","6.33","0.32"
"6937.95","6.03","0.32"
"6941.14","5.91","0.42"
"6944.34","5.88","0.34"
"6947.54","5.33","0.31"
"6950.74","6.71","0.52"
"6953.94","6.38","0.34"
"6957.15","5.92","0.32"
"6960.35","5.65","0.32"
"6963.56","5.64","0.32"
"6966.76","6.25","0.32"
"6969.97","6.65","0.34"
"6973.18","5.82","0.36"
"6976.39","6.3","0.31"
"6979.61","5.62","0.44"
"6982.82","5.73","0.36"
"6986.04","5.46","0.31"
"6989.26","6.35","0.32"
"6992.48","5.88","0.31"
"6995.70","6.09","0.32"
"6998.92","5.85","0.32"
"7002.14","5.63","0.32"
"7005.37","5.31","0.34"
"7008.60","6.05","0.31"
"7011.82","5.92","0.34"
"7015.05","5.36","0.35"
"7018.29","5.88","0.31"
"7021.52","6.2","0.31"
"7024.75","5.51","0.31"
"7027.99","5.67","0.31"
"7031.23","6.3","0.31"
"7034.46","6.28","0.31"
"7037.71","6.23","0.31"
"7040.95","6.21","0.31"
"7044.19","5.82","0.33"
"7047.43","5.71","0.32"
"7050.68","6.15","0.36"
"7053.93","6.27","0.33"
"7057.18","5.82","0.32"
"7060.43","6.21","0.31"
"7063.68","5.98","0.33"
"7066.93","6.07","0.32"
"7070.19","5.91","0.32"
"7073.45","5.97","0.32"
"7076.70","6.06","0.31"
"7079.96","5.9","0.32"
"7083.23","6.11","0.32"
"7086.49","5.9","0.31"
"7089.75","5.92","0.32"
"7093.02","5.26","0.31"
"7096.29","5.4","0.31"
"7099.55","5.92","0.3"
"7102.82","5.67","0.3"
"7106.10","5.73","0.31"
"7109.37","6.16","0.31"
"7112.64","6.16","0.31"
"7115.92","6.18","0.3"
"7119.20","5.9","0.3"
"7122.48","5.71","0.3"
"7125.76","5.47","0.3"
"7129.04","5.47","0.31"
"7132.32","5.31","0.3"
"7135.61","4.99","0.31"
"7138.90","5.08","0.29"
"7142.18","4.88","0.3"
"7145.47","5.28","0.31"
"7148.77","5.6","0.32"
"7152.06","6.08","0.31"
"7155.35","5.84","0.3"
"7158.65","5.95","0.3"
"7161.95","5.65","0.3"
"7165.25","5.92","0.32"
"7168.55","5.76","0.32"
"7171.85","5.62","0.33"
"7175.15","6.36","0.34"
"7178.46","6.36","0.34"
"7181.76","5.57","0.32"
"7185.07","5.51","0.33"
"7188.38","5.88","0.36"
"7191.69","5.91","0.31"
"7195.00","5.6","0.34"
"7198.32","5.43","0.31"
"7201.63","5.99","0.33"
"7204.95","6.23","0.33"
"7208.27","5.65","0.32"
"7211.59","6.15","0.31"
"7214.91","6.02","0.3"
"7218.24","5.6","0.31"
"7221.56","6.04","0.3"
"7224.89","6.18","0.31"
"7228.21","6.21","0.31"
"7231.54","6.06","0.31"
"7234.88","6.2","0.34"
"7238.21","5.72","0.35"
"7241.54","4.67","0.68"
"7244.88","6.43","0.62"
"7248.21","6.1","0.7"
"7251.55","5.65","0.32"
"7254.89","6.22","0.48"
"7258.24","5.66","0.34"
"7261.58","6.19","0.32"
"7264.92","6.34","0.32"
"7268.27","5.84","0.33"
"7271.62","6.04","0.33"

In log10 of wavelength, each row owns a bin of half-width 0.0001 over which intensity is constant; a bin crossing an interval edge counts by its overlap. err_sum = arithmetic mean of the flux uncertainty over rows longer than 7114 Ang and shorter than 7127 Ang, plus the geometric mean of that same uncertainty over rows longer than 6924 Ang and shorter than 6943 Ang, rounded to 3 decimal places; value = 0.661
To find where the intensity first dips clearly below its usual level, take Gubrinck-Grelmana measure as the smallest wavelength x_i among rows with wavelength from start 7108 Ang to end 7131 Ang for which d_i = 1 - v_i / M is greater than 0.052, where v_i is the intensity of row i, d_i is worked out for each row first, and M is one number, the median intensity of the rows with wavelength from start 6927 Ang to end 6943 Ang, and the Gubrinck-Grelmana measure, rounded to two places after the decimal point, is 7122.48 Ang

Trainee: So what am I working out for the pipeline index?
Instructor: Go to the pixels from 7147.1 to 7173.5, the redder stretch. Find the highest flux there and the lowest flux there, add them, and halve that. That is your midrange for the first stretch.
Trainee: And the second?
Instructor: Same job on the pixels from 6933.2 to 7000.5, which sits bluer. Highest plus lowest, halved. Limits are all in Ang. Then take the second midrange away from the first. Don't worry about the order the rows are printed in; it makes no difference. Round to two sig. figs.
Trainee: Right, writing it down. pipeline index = -0.18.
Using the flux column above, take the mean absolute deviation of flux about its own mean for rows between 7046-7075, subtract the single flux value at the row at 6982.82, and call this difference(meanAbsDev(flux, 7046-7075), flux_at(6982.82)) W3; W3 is -5.6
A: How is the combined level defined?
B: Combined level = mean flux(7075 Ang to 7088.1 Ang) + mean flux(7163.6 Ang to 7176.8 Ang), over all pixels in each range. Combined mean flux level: 11.91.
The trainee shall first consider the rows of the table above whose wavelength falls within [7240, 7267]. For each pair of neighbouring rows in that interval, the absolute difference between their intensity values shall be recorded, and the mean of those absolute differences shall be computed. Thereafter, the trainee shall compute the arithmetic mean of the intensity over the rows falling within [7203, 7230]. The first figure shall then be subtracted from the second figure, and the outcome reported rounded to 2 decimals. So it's 5.39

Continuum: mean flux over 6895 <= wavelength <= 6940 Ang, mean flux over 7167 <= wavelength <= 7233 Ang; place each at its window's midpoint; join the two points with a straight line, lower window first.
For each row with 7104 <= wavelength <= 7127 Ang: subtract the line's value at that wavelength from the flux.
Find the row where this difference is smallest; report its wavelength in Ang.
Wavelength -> 7125.76 Ang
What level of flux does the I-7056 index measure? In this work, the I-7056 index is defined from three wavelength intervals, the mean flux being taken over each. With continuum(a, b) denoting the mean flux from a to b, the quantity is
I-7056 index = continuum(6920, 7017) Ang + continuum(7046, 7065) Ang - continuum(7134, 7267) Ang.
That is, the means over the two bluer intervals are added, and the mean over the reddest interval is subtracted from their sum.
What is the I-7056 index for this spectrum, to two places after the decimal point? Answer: 6.13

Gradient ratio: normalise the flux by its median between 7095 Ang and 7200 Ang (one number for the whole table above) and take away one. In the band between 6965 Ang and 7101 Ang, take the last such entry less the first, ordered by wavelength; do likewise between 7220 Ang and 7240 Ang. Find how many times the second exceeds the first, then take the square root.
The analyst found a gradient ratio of 0.98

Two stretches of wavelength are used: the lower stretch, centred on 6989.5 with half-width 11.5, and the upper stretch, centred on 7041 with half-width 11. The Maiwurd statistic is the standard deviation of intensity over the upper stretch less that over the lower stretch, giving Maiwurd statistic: -0.06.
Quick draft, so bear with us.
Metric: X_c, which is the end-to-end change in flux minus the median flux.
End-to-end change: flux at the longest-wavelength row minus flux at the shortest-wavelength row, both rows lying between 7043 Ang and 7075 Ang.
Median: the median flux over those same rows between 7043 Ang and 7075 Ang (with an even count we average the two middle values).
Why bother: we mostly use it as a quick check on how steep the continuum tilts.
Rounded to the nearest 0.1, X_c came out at -5.8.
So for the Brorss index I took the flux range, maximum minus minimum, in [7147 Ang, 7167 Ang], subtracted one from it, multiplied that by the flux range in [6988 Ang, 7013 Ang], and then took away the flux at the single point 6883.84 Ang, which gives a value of -6.2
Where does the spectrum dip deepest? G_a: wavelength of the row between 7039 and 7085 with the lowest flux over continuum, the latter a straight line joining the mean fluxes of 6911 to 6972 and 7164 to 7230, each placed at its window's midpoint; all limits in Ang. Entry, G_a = 7047.43 Ang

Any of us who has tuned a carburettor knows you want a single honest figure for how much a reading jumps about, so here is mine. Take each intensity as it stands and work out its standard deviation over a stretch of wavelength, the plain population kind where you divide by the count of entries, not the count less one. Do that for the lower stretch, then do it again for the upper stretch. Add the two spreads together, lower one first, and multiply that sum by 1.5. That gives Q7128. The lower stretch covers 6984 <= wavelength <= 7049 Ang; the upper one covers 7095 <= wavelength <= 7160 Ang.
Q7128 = 1.06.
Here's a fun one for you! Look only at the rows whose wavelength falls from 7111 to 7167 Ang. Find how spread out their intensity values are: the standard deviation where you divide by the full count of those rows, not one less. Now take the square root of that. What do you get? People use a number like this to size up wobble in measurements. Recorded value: 0.63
